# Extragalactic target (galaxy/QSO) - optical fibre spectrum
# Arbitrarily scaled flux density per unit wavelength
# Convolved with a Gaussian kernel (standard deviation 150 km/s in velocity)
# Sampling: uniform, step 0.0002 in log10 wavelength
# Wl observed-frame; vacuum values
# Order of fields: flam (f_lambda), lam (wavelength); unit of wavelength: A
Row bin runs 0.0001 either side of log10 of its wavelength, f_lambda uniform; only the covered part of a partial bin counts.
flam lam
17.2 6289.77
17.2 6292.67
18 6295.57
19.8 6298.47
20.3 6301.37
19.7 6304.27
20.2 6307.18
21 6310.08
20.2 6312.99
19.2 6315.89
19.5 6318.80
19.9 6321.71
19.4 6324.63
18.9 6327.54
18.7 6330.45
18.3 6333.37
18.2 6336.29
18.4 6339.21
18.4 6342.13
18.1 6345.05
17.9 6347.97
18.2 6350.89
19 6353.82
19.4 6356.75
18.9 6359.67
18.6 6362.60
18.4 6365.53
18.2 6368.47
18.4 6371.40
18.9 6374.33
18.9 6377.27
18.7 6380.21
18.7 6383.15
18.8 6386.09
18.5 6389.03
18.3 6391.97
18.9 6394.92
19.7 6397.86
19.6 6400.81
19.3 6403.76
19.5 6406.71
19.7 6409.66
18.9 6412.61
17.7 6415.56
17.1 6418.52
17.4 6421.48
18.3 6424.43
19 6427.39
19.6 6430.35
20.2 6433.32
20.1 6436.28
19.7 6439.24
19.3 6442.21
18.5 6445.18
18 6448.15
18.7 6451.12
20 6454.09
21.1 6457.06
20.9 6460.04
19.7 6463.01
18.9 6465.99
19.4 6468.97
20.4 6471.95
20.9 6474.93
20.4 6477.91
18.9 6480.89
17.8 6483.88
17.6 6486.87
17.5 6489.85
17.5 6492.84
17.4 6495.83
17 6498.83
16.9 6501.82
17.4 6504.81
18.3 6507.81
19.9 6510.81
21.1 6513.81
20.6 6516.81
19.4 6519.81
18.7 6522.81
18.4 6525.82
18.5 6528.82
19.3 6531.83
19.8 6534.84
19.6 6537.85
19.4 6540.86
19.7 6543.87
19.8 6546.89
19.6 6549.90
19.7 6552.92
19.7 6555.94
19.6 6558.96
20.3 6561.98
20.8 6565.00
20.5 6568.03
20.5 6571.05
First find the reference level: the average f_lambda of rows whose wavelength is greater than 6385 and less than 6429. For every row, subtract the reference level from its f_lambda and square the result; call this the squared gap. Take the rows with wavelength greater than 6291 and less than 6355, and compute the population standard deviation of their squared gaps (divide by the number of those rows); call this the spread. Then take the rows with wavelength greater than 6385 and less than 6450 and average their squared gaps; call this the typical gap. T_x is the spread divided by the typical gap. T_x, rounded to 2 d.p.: 1.64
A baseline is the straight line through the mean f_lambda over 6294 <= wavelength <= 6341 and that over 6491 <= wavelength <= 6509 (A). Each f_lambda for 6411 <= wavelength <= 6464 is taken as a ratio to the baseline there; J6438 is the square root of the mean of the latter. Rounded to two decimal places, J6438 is 1.03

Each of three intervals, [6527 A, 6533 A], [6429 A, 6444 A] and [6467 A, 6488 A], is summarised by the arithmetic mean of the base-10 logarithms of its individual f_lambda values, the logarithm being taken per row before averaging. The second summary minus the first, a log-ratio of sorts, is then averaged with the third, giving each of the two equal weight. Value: 0.653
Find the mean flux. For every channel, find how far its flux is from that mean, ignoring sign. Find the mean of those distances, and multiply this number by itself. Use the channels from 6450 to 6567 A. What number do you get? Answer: 1.0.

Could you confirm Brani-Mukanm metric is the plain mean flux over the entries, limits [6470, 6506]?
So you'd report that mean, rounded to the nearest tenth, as 18.3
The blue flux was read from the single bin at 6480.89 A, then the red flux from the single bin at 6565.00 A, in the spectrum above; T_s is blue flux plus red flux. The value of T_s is 39.7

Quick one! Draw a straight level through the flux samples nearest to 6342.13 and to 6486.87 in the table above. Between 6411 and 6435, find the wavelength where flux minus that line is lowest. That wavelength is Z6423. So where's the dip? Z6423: 6418.52 A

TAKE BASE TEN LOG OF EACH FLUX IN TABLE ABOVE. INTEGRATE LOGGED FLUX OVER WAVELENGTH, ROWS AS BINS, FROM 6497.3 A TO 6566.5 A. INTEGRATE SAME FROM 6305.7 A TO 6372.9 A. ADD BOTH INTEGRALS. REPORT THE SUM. 175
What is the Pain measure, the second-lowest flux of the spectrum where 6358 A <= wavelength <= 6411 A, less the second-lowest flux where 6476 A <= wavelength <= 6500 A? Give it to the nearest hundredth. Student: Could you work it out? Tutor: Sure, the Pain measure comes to 0.90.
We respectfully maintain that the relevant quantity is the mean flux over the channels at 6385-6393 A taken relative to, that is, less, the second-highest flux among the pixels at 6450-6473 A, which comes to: -2.4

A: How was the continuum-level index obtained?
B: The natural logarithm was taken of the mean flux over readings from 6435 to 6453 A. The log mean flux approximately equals 2.95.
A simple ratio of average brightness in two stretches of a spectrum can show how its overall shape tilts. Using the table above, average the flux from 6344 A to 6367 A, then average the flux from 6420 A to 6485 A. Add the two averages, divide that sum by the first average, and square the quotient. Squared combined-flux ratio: 4.19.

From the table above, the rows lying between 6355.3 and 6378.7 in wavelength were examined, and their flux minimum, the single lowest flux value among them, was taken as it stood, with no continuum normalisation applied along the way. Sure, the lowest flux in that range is 18.2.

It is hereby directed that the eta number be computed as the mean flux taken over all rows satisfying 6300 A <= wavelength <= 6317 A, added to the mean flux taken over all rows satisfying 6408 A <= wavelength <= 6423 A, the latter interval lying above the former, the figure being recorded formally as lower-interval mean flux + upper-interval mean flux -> 38.3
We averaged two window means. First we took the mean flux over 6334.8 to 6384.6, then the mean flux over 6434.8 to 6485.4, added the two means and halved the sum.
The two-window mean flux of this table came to 19.1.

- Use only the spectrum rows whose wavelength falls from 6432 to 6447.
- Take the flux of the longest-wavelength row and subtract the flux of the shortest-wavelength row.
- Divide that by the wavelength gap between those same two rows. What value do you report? -0.14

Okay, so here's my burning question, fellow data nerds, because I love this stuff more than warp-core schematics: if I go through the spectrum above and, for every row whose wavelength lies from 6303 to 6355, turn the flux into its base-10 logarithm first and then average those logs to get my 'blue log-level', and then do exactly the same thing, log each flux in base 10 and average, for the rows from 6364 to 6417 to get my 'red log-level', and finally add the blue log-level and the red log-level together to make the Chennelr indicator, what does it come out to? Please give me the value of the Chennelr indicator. 2.55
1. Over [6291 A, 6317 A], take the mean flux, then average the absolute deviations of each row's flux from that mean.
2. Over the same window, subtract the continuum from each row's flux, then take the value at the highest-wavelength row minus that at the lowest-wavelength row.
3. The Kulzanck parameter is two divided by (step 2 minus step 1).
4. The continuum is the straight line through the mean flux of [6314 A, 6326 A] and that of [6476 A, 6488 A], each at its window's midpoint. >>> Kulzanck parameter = 2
